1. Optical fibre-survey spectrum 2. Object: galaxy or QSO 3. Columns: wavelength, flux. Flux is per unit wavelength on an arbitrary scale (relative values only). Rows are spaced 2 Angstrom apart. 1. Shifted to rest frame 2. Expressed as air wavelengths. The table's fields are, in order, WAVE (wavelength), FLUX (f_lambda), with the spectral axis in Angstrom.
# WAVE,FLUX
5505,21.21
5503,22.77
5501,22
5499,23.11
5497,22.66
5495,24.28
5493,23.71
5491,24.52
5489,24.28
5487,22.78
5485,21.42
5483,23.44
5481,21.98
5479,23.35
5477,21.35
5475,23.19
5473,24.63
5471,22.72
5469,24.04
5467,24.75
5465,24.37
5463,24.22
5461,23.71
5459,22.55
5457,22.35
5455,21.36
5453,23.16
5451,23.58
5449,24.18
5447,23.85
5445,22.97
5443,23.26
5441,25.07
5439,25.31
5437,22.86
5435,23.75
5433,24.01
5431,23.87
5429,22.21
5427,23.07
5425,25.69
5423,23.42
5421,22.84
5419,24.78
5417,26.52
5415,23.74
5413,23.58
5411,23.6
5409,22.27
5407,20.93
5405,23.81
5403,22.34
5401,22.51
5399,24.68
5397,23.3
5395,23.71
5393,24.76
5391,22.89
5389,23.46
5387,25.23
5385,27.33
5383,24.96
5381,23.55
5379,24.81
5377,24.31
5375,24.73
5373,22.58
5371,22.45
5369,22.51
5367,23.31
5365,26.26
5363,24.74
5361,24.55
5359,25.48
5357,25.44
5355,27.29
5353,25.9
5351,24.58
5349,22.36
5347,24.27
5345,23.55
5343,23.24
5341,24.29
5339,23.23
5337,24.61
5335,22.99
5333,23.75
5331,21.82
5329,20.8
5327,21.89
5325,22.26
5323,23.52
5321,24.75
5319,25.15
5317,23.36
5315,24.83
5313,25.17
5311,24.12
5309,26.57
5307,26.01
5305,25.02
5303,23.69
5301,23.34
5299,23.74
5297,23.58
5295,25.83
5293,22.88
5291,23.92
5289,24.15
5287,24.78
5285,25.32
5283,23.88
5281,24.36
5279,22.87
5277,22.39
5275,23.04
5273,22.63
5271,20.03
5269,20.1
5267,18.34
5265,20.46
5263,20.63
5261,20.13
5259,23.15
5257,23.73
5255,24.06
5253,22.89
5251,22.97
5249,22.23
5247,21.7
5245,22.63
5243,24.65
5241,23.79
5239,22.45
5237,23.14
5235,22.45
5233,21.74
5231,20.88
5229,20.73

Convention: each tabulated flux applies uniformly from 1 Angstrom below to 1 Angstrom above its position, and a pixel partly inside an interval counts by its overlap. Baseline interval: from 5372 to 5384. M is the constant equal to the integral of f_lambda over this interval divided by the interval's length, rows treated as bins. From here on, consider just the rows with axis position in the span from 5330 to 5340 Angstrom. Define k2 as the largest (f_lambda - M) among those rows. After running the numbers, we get 0.45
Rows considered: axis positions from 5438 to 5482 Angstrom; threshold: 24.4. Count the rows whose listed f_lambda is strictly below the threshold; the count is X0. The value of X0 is 18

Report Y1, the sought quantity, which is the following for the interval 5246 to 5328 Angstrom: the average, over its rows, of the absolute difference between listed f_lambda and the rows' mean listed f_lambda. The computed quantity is 1.37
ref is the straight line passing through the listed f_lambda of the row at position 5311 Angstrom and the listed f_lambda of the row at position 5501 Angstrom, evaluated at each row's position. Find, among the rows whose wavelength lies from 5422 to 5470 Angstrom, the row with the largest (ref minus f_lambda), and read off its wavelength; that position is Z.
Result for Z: 5455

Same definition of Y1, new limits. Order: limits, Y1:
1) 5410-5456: 0.81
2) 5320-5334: 1.13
